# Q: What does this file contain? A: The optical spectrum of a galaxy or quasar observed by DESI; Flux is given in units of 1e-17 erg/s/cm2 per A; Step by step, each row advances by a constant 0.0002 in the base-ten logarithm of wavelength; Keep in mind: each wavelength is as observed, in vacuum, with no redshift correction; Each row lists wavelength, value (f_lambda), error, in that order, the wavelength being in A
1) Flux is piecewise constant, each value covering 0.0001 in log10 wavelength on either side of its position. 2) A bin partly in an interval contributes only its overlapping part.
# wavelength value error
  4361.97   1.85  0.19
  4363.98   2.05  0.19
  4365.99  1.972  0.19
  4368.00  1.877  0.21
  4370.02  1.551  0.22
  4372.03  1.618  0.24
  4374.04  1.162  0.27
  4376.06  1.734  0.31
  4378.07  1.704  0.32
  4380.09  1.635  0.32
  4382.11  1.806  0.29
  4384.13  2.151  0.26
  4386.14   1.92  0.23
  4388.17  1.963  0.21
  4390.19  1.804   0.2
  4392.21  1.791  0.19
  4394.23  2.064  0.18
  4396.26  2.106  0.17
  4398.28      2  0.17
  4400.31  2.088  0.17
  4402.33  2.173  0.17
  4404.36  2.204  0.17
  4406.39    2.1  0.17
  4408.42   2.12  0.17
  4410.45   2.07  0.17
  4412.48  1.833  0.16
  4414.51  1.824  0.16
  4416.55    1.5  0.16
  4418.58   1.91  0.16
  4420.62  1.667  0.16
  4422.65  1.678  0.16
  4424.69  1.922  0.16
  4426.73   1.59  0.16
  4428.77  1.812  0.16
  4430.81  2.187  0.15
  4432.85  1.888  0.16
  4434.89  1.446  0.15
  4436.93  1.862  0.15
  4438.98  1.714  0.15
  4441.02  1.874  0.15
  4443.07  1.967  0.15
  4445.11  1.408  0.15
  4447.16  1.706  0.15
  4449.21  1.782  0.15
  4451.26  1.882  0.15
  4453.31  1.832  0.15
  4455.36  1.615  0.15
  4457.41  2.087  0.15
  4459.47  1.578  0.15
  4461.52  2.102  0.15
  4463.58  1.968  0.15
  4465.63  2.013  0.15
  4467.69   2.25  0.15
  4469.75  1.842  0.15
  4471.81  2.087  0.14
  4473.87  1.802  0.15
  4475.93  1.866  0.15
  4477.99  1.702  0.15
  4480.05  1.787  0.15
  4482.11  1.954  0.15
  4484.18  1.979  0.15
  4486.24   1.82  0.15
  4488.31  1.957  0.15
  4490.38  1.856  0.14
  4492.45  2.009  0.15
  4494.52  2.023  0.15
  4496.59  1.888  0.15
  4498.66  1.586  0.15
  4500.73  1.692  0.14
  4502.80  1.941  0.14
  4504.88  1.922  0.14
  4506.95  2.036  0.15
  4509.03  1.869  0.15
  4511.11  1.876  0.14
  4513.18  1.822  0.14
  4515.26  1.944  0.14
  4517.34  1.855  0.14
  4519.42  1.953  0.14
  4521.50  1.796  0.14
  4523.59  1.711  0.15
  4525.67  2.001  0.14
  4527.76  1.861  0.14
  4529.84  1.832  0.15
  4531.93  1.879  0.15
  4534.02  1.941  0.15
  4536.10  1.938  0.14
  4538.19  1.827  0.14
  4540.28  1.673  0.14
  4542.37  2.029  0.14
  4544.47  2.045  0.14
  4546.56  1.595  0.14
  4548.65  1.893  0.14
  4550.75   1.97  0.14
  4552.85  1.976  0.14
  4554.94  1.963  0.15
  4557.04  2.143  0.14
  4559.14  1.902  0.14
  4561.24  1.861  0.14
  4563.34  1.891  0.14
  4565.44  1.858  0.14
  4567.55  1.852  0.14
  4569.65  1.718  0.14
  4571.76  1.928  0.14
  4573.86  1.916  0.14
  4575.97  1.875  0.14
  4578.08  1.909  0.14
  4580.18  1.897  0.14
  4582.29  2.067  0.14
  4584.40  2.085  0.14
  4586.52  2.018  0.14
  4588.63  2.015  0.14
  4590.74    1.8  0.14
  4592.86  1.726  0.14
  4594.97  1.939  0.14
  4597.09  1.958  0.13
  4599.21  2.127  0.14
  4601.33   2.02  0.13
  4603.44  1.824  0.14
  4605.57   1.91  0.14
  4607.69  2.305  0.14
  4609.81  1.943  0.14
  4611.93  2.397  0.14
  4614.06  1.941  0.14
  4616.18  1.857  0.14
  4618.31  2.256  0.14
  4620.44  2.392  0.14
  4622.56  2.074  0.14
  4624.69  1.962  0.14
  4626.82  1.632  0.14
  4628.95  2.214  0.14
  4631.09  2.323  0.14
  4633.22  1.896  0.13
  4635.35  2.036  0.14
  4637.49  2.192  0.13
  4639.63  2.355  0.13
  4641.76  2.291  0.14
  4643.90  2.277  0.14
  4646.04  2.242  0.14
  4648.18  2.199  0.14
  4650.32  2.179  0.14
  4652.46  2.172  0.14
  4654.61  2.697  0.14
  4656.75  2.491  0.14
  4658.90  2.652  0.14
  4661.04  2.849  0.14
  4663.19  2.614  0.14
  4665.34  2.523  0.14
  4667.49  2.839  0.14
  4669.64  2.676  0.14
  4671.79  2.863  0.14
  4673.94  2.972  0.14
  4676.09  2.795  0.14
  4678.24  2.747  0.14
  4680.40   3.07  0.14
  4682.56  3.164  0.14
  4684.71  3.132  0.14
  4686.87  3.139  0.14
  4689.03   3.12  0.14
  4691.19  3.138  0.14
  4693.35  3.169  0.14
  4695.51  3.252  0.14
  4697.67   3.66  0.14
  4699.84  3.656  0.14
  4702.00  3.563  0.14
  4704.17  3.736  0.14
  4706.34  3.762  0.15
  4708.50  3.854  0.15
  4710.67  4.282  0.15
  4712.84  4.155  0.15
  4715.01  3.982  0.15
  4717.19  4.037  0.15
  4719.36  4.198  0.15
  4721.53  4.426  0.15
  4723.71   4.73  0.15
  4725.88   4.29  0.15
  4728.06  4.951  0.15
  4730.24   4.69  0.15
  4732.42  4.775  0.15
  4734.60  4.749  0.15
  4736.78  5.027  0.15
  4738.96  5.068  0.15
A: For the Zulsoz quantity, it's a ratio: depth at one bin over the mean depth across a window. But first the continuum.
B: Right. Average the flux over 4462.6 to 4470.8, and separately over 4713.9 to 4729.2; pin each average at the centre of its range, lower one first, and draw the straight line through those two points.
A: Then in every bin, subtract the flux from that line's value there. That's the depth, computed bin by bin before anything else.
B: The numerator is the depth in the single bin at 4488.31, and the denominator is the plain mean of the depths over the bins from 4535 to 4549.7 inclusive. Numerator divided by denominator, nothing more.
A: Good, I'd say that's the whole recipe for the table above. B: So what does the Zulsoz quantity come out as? 0.30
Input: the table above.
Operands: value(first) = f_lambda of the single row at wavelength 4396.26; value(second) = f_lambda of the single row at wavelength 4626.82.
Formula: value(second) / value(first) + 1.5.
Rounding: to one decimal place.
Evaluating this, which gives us 2.3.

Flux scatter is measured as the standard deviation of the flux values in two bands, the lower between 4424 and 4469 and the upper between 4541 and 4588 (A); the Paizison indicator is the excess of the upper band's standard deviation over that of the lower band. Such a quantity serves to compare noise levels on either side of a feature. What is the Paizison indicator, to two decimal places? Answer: -0.10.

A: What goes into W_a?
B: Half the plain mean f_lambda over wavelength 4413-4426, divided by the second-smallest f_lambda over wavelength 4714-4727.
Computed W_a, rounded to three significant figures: 0.217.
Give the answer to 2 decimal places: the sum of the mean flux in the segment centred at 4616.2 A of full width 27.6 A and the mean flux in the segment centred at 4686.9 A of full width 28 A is 5.21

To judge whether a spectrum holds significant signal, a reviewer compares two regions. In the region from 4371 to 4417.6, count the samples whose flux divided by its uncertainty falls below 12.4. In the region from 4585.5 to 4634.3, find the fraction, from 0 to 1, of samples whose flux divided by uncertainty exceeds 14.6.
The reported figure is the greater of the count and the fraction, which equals 20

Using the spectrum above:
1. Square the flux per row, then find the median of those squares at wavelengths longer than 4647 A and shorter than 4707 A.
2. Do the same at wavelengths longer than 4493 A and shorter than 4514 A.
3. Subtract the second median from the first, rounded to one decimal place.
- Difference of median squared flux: 5.0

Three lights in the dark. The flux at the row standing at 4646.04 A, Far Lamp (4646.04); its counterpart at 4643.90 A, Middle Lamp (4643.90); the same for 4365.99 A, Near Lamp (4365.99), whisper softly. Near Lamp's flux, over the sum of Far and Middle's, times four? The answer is 1.75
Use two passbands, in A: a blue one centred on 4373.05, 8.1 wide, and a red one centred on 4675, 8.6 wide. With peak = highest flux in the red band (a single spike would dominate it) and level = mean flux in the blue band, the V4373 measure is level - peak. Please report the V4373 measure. -1.5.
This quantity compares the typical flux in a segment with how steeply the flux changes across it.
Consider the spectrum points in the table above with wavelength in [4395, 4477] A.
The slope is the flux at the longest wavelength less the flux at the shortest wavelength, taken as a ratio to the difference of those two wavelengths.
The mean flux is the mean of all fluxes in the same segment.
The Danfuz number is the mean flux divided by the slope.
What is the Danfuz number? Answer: -625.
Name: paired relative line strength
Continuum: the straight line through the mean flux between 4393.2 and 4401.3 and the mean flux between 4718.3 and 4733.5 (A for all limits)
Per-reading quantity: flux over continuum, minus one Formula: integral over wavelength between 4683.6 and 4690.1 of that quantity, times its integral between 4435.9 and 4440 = 2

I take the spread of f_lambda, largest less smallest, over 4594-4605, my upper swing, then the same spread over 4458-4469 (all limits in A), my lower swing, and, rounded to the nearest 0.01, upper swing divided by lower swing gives 0.45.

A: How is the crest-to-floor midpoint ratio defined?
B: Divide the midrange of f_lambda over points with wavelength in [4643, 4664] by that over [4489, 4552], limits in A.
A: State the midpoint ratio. 1.4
